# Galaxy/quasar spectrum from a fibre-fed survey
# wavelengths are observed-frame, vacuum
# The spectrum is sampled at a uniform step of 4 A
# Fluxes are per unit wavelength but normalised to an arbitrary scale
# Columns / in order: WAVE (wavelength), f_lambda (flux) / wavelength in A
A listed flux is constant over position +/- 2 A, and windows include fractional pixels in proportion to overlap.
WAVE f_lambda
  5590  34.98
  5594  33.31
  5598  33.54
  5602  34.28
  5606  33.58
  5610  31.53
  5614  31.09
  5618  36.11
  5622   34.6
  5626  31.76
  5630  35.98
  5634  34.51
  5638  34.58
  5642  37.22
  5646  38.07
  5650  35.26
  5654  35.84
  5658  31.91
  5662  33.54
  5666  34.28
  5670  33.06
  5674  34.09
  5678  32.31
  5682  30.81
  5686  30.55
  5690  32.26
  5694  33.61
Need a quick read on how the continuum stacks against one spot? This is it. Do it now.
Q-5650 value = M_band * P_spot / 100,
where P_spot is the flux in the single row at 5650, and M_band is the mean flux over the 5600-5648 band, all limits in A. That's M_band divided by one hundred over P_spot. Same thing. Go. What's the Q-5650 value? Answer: 12.1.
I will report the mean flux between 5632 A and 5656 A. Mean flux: 35.9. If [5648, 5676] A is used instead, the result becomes 34.0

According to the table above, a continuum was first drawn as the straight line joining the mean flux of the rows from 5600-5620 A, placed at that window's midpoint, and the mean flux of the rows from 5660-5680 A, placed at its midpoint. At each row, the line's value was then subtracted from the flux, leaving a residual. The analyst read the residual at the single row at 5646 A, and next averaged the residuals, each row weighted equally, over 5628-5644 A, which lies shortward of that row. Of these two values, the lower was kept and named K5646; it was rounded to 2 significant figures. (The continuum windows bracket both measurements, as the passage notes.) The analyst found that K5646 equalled 2.2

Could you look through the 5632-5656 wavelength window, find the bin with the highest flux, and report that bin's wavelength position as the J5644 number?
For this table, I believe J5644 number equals 5646 A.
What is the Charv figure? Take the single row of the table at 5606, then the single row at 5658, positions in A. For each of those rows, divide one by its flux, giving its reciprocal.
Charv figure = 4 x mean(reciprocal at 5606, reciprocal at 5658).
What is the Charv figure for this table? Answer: 0.122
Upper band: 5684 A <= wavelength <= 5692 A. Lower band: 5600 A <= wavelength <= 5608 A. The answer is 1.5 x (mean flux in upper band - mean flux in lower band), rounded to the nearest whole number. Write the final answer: -4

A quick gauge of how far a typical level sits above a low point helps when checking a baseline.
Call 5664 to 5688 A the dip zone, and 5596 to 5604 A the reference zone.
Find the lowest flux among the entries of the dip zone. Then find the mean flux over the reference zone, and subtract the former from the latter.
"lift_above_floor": 3.4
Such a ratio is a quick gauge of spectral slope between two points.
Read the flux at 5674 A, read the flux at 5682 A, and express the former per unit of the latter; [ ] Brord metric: 1.11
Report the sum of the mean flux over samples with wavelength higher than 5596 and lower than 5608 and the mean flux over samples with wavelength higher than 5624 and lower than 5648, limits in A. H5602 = 69.2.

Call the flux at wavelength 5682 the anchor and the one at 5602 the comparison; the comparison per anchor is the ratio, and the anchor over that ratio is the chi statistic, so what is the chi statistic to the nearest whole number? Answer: 28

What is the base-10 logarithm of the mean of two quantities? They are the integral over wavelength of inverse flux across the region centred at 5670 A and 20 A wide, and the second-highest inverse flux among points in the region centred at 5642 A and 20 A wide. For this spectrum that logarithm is -0.50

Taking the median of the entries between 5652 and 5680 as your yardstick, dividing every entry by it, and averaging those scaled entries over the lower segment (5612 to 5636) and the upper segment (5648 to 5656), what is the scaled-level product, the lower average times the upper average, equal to 1.07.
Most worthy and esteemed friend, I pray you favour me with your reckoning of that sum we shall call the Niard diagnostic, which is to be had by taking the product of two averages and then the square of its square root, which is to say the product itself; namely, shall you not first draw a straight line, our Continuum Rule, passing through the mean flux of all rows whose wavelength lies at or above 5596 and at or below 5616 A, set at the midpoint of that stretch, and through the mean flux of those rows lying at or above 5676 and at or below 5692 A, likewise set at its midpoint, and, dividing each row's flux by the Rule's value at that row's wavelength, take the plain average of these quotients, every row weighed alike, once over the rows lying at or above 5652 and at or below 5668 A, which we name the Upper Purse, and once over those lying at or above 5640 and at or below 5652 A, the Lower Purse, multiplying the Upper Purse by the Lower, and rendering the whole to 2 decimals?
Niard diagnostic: 1.22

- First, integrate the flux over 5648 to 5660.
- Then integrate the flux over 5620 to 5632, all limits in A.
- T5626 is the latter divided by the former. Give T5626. 0.99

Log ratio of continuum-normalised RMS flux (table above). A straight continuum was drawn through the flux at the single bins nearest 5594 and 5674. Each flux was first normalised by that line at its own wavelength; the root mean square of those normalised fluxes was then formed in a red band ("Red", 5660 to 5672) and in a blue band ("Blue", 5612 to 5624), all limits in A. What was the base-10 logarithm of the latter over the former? 0.01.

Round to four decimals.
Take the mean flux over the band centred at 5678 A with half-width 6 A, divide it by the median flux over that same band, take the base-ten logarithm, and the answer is 0.0013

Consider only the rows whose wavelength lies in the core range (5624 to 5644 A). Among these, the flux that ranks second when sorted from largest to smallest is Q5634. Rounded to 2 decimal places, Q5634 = 35.98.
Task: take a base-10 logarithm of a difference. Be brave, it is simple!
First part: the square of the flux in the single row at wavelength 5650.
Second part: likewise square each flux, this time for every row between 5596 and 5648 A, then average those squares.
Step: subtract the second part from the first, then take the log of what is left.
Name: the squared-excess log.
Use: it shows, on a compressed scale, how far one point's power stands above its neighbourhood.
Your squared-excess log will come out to 1.8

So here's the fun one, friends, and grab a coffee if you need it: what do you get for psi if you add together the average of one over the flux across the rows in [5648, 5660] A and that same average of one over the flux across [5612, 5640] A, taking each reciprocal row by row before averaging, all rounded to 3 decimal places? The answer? 0.059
